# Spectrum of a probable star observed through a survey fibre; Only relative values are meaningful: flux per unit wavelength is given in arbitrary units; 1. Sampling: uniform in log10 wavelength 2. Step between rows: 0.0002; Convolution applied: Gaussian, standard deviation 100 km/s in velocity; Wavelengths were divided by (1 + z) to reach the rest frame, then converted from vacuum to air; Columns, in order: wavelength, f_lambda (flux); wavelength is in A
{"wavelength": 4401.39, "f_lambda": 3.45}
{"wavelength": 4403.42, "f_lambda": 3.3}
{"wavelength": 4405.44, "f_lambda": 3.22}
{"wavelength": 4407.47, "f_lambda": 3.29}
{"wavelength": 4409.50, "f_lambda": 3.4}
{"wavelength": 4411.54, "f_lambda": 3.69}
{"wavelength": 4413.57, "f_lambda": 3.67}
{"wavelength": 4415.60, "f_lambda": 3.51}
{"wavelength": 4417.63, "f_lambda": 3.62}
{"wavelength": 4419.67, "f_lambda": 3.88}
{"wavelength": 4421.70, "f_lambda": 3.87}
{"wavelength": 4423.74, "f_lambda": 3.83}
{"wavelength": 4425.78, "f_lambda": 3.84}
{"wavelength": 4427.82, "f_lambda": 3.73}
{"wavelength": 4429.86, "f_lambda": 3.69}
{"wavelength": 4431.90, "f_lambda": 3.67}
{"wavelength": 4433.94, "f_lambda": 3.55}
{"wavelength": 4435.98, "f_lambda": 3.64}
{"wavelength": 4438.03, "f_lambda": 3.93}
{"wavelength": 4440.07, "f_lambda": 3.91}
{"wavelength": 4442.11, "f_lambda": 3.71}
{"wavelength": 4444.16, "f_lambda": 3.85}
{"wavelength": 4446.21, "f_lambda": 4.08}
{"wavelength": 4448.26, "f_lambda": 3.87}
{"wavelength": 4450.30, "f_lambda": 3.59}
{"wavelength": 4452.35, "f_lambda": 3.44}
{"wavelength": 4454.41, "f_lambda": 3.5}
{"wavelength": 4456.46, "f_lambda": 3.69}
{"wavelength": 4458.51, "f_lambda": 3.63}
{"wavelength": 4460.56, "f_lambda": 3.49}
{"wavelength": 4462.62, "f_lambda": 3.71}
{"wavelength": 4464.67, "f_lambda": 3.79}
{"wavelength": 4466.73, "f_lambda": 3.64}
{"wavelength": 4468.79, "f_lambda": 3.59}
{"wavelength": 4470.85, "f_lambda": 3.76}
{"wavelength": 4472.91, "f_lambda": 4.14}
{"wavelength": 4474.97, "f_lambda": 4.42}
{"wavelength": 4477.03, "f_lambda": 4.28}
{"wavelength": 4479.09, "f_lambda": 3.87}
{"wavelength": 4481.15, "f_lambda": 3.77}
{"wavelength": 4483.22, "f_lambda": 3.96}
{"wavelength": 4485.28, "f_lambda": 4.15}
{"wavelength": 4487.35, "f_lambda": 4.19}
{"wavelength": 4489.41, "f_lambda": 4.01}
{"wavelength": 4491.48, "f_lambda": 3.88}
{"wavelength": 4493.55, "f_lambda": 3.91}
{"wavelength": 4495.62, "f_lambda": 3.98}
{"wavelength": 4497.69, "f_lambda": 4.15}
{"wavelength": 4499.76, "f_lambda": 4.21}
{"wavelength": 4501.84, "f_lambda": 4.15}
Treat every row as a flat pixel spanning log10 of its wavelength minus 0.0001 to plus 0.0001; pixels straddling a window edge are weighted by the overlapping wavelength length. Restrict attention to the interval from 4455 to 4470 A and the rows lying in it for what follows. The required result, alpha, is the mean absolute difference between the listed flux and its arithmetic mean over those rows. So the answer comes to 0.07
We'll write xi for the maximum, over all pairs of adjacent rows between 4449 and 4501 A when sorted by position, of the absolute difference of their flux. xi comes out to 0.41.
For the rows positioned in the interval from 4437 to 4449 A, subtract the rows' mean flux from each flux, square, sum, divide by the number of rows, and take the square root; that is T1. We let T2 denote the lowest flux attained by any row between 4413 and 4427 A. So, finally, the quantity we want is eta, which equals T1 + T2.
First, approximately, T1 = 0.11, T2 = 3.51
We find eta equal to 3.62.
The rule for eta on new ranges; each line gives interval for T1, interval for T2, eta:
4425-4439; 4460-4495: 3.61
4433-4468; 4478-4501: 3.94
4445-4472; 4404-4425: 3.39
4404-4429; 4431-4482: 3.66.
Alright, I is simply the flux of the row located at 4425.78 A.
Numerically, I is 3.84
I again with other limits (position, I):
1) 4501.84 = 4.15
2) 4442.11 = 3.71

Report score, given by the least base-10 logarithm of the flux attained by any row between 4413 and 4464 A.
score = 0.537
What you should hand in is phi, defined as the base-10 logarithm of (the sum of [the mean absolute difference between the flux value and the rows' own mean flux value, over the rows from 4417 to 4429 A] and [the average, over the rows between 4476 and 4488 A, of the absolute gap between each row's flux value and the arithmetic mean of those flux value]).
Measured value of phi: -0.60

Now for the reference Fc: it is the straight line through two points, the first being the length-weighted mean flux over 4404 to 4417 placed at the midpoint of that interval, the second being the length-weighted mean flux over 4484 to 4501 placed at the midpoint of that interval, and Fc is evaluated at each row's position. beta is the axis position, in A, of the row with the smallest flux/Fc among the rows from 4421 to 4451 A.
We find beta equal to 4450.30 A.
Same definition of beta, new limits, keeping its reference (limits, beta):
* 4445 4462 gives 4460.56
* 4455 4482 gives 4460.56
